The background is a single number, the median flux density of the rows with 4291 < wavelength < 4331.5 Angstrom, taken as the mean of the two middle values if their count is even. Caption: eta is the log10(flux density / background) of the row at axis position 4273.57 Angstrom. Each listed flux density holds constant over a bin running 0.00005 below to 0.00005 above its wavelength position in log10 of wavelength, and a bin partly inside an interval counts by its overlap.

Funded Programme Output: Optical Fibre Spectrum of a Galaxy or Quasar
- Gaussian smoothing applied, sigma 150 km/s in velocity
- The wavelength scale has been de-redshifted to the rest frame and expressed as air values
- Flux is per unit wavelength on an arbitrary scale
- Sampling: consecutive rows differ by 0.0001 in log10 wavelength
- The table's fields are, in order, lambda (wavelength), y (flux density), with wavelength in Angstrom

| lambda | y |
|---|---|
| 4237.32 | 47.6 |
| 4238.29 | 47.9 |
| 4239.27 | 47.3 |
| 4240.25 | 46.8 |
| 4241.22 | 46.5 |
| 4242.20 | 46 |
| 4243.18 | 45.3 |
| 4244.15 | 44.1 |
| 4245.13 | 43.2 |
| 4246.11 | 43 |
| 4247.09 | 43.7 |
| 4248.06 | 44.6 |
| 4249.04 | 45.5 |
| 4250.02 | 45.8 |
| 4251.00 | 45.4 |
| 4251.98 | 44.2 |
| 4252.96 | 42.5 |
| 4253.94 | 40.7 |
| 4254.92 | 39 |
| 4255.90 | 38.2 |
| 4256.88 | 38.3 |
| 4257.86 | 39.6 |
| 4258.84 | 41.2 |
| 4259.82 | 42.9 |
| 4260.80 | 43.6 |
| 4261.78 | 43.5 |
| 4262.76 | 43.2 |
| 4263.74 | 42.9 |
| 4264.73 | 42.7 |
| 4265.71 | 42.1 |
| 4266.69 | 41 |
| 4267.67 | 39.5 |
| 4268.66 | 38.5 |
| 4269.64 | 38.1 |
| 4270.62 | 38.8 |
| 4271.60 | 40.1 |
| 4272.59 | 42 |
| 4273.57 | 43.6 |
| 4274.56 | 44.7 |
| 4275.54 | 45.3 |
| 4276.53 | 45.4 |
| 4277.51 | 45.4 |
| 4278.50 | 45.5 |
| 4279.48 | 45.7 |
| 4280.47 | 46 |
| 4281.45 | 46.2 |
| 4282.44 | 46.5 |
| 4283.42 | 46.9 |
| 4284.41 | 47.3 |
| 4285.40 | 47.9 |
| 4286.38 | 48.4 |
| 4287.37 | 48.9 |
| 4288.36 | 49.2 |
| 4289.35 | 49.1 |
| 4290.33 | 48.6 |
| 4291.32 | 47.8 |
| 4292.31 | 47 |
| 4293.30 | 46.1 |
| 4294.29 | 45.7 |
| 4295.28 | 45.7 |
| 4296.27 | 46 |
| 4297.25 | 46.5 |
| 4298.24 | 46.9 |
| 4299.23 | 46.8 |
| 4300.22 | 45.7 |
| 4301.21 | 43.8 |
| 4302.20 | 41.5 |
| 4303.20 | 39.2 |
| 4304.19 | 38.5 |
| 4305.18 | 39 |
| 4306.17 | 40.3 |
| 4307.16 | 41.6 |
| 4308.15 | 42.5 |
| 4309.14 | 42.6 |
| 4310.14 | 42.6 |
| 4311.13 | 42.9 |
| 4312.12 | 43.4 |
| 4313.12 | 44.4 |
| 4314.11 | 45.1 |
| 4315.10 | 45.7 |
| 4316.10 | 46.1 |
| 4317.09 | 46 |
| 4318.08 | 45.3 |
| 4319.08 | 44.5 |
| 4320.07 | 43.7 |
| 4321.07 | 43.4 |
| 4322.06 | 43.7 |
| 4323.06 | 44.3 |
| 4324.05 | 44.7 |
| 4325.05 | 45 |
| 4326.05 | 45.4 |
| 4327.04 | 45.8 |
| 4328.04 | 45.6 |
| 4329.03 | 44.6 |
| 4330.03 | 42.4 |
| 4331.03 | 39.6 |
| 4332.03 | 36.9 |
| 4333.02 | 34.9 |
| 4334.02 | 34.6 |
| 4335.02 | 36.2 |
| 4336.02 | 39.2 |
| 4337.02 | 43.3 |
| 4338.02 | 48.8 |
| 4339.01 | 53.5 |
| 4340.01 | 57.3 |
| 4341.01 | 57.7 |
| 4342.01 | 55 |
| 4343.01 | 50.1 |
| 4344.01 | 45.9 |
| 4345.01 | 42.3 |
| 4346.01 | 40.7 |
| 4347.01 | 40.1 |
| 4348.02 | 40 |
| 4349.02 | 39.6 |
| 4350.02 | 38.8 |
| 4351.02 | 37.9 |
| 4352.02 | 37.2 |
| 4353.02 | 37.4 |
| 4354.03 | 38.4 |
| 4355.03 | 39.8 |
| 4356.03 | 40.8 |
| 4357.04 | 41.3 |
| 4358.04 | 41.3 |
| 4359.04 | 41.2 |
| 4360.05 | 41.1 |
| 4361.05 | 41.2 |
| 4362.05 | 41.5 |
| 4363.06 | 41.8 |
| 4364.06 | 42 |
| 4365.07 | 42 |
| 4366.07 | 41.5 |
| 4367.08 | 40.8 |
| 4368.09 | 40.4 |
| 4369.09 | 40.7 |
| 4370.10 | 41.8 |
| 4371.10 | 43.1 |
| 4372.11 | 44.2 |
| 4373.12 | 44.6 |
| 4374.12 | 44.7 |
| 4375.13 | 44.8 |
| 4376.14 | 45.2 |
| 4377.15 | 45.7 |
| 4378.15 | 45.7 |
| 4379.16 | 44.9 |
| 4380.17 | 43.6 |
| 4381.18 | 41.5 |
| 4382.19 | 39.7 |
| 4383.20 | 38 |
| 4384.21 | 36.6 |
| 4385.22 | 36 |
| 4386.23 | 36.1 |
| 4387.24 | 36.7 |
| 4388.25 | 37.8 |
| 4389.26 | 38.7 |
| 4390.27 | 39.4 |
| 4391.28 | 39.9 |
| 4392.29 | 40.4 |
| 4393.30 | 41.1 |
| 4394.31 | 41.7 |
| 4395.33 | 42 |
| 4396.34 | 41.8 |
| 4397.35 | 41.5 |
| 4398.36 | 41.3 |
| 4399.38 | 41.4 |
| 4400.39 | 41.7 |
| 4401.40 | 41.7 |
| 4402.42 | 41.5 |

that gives -0.01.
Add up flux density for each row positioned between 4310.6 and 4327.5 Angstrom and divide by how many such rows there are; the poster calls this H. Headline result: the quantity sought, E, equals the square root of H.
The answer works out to 6.68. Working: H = 45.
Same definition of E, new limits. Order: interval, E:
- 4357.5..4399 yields 6.43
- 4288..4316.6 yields 6.67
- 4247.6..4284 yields 6.55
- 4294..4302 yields 6.77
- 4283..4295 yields 6.91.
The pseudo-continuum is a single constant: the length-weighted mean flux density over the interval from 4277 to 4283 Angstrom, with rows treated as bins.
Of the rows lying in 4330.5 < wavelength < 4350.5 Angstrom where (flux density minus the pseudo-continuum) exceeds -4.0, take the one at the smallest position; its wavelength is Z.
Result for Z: 4337.02 Angstrom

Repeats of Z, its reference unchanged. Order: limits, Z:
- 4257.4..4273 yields 4259.82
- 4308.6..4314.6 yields 4309.14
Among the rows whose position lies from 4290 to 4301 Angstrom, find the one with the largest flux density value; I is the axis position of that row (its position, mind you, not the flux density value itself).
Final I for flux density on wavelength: 4290.33 Angstrom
